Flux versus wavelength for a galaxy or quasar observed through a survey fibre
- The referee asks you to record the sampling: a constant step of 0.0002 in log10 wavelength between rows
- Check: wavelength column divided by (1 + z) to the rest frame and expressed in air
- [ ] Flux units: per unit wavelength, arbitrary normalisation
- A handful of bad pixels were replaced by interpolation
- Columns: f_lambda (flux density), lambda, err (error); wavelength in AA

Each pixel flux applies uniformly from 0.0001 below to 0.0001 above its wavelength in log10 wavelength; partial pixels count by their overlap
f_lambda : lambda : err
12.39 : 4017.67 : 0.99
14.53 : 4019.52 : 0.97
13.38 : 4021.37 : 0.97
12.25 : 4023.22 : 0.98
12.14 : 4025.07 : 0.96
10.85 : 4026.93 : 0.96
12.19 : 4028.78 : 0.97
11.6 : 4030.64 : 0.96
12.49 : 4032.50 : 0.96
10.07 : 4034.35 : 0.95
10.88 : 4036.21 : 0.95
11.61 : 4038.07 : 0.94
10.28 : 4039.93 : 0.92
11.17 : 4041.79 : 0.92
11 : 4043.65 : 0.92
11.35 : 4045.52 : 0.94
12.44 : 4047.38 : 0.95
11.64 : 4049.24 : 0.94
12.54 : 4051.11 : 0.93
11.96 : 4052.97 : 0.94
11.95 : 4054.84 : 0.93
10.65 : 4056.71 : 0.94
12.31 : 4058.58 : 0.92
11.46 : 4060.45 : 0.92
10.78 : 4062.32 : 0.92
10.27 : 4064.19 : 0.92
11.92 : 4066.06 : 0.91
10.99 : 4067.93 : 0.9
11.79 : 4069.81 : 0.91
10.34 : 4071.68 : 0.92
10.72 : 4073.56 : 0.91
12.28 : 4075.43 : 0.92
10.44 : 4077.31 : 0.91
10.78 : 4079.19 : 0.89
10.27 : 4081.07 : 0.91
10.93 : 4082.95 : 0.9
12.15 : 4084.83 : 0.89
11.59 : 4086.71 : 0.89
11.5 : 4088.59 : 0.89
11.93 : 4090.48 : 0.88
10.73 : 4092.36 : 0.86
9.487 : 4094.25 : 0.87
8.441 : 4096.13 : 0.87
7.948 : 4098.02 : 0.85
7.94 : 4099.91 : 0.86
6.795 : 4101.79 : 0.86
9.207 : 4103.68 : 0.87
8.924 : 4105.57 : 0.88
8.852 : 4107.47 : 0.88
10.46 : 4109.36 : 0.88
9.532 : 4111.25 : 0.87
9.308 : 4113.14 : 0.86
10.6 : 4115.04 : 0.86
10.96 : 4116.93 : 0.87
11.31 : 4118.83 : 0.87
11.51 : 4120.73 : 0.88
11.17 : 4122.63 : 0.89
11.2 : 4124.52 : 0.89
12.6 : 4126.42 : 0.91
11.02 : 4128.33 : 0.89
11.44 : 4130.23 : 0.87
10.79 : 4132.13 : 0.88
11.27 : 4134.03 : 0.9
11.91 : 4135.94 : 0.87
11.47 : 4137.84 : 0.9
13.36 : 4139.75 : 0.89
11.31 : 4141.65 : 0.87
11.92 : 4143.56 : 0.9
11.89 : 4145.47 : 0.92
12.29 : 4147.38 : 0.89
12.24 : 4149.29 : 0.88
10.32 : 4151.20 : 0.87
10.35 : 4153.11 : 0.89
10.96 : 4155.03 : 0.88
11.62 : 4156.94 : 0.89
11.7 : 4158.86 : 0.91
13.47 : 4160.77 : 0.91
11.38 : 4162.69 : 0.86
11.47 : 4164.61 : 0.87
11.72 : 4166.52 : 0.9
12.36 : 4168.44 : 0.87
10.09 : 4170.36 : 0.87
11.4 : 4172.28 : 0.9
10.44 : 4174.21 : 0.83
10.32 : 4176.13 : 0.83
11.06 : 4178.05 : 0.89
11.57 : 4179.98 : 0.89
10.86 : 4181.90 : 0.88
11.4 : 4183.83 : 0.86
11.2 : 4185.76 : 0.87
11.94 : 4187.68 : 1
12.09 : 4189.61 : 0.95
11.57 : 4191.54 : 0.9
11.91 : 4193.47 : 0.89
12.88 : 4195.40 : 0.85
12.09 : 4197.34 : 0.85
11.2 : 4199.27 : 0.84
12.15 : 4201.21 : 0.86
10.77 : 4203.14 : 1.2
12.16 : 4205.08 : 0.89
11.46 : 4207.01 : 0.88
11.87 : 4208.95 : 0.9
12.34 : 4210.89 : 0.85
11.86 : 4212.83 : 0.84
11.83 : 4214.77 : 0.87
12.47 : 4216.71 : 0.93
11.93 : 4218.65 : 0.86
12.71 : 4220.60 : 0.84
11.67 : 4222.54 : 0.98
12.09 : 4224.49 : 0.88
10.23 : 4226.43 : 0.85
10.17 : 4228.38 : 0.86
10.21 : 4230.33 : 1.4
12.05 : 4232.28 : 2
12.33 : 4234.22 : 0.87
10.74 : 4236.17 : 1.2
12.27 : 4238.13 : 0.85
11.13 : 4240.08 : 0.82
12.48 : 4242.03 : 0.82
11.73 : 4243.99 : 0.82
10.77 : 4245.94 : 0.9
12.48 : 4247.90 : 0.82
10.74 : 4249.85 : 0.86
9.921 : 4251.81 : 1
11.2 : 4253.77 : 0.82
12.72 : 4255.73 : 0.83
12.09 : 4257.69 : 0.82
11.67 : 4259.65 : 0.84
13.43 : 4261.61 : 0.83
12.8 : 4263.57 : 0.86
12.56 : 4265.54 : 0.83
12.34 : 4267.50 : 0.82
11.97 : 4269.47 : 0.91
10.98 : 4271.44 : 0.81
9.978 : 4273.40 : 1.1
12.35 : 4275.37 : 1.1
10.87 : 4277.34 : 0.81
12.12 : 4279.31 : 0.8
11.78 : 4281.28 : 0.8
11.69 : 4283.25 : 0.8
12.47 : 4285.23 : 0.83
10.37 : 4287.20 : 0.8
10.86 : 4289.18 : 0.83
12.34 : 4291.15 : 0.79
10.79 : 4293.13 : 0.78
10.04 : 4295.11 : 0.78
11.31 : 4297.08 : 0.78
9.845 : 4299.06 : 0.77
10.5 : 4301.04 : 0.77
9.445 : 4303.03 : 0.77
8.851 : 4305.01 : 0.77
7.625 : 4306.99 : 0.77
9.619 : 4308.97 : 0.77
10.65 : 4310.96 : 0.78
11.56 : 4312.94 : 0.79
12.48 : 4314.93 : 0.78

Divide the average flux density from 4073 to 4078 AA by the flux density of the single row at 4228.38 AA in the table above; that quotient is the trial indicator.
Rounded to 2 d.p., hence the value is 1.10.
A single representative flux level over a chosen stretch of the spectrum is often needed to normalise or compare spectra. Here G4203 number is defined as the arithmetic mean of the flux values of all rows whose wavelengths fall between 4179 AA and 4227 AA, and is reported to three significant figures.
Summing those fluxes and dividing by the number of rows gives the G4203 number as 11.8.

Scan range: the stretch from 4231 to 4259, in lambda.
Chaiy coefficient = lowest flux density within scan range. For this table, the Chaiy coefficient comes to 9.921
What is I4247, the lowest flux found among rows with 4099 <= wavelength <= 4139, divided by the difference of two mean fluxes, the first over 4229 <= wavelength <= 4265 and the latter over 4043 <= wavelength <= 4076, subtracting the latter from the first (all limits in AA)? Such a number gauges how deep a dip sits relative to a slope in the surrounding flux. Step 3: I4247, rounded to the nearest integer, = 28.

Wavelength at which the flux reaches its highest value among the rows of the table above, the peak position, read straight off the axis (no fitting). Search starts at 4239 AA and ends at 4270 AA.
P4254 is 4261.61 AA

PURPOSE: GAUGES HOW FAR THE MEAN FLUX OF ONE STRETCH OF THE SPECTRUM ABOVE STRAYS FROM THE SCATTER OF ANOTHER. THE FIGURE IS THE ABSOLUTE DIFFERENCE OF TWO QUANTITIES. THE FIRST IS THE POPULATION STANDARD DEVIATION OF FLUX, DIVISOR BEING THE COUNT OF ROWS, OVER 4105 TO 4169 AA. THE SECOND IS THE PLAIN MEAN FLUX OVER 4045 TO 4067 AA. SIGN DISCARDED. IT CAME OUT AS 10.6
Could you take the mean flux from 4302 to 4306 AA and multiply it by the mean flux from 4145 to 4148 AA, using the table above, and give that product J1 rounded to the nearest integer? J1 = 111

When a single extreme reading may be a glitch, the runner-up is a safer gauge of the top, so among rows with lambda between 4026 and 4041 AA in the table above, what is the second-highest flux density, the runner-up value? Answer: 12.19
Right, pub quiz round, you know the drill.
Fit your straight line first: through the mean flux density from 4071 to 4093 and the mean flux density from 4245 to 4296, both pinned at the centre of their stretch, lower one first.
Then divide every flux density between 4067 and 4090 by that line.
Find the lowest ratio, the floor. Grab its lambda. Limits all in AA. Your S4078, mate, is 4081.07 AA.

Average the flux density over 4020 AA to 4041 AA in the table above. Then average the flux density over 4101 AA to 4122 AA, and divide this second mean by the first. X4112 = 0.84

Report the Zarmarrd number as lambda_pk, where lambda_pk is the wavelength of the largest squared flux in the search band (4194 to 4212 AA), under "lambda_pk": 4195.40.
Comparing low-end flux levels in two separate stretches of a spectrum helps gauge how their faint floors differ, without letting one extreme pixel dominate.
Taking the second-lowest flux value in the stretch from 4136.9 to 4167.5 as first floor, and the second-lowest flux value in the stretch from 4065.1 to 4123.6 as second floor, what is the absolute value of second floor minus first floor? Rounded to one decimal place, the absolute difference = 2.4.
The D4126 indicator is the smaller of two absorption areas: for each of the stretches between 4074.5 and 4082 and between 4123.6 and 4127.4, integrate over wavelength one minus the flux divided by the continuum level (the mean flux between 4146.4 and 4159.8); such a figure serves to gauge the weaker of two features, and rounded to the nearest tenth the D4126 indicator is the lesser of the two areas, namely -0.2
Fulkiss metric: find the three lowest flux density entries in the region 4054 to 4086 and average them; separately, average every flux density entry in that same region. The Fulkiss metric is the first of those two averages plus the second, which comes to 21.5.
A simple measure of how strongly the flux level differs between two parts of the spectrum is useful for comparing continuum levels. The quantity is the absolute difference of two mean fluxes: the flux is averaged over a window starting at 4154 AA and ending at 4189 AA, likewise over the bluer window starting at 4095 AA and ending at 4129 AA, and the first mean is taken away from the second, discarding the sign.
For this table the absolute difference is 1.5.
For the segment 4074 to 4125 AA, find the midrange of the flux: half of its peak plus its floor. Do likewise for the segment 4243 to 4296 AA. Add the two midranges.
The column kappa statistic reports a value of 21.2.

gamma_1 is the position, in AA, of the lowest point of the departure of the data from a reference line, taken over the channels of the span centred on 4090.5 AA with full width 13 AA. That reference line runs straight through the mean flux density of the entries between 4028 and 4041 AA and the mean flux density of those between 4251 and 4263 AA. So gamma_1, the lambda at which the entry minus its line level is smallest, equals 4096.13 AA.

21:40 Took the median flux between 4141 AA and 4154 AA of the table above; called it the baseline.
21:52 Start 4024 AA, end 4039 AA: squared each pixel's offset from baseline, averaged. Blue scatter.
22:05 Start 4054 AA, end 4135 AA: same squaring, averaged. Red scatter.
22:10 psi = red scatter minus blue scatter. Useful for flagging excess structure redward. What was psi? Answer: 2.5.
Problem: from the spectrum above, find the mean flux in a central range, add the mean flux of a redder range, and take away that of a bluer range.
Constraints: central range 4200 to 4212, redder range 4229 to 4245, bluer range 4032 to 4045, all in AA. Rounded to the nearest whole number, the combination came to 12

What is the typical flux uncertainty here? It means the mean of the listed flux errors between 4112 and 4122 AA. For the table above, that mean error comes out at 0.868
